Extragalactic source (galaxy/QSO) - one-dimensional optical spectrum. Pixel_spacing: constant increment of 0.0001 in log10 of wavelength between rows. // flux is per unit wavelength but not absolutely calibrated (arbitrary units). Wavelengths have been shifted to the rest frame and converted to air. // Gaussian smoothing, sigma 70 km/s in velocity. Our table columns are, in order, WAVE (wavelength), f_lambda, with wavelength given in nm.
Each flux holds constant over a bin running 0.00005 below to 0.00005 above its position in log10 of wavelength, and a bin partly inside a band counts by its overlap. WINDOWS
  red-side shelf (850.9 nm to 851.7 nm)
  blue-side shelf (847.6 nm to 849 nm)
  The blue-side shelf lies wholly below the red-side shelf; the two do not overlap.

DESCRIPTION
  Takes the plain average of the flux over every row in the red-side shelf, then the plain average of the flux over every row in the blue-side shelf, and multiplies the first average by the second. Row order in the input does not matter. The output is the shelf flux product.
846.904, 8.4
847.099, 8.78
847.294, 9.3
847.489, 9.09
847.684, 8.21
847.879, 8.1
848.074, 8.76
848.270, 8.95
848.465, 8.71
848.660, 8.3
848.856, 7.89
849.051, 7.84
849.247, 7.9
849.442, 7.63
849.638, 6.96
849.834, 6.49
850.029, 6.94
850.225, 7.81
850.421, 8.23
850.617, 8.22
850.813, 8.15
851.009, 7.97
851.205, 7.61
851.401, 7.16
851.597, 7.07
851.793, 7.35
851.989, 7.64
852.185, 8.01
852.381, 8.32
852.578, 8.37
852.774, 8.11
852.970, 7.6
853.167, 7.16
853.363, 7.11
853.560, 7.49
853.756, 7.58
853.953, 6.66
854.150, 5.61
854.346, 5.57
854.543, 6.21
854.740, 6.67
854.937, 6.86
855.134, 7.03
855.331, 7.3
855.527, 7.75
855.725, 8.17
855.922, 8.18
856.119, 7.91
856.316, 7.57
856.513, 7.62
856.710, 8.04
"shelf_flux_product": 62.7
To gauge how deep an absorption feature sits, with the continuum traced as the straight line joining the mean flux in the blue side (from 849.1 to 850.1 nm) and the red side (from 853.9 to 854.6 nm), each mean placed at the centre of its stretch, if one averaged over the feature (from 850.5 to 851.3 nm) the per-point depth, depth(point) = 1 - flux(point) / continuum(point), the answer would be -0.16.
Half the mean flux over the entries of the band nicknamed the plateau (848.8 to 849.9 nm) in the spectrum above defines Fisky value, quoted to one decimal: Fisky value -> 3.7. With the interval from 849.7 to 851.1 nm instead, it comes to 3.8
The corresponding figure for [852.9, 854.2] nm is 3.5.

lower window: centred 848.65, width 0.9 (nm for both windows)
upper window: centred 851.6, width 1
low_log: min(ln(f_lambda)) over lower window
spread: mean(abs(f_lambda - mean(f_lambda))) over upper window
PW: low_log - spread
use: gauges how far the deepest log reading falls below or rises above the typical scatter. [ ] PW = 1.85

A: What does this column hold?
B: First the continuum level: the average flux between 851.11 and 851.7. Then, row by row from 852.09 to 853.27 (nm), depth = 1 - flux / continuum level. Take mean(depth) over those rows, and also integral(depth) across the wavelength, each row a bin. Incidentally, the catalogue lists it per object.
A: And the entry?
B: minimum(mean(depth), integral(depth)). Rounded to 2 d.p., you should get -0.10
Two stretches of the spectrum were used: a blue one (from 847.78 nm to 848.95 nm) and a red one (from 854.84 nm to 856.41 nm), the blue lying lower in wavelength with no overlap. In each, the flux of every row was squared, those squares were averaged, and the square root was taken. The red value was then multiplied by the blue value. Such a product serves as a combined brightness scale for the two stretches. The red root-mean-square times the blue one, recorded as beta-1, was 64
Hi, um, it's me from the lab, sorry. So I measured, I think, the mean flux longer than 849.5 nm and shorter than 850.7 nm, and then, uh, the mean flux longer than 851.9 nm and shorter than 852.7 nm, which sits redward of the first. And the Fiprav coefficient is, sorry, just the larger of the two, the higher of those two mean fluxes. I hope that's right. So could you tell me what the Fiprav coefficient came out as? 8.1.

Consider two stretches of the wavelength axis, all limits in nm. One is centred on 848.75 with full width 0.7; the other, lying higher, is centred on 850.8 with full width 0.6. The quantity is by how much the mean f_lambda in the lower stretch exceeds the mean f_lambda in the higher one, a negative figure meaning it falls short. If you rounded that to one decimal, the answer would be 0.1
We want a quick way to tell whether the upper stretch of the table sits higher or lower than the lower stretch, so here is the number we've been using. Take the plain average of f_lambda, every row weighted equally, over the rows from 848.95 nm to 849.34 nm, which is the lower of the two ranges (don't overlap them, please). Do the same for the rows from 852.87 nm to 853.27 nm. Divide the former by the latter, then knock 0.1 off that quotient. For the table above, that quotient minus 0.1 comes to 0.97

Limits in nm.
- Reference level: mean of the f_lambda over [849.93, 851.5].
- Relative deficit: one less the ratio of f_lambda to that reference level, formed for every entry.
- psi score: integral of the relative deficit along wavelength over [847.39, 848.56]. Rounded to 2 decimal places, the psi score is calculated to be -0.13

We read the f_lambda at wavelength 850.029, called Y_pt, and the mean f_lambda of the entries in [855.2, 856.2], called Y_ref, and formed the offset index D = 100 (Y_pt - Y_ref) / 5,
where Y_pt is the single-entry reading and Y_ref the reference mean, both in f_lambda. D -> -18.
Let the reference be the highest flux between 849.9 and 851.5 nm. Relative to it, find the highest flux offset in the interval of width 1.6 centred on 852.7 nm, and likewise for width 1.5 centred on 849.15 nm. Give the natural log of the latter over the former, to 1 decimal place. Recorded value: 1.2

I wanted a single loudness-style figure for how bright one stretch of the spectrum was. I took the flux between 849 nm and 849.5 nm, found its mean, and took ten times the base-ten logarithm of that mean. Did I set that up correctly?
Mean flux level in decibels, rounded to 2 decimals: 8.92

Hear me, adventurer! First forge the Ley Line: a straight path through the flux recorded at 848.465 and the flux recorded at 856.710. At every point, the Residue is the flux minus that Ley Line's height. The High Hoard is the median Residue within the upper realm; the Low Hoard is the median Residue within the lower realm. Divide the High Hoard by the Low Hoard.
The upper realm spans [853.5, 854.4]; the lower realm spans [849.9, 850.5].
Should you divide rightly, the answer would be 2.1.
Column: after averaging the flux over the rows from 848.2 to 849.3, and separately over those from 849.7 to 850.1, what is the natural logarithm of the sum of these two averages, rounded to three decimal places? 2.707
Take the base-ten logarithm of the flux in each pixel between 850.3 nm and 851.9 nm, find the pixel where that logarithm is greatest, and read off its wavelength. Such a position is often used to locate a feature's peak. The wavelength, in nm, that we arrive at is 850.421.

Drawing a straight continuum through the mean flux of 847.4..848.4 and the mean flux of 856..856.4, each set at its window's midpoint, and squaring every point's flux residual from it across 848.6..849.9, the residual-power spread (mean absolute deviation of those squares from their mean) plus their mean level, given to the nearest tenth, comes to 2.2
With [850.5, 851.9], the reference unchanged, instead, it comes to 1.0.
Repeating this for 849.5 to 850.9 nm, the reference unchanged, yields 2.5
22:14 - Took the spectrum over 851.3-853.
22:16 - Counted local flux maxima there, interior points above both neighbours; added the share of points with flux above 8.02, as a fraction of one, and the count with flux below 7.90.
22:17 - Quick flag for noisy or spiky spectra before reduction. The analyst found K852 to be 6.3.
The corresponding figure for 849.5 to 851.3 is 6.3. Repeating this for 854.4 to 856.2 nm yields 7.2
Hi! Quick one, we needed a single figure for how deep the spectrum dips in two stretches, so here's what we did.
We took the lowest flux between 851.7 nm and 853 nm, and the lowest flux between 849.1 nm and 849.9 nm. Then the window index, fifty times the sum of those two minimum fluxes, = 692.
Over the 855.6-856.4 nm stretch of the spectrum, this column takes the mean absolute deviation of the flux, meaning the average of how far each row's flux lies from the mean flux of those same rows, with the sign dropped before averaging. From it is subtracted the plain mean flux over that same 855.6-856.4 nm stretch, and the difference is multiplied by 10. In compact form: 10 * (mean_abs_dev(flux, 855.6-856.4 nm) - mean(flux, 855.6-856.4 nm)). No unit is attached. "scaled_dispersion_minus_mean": -77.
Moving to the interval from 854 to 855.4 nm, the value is -59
